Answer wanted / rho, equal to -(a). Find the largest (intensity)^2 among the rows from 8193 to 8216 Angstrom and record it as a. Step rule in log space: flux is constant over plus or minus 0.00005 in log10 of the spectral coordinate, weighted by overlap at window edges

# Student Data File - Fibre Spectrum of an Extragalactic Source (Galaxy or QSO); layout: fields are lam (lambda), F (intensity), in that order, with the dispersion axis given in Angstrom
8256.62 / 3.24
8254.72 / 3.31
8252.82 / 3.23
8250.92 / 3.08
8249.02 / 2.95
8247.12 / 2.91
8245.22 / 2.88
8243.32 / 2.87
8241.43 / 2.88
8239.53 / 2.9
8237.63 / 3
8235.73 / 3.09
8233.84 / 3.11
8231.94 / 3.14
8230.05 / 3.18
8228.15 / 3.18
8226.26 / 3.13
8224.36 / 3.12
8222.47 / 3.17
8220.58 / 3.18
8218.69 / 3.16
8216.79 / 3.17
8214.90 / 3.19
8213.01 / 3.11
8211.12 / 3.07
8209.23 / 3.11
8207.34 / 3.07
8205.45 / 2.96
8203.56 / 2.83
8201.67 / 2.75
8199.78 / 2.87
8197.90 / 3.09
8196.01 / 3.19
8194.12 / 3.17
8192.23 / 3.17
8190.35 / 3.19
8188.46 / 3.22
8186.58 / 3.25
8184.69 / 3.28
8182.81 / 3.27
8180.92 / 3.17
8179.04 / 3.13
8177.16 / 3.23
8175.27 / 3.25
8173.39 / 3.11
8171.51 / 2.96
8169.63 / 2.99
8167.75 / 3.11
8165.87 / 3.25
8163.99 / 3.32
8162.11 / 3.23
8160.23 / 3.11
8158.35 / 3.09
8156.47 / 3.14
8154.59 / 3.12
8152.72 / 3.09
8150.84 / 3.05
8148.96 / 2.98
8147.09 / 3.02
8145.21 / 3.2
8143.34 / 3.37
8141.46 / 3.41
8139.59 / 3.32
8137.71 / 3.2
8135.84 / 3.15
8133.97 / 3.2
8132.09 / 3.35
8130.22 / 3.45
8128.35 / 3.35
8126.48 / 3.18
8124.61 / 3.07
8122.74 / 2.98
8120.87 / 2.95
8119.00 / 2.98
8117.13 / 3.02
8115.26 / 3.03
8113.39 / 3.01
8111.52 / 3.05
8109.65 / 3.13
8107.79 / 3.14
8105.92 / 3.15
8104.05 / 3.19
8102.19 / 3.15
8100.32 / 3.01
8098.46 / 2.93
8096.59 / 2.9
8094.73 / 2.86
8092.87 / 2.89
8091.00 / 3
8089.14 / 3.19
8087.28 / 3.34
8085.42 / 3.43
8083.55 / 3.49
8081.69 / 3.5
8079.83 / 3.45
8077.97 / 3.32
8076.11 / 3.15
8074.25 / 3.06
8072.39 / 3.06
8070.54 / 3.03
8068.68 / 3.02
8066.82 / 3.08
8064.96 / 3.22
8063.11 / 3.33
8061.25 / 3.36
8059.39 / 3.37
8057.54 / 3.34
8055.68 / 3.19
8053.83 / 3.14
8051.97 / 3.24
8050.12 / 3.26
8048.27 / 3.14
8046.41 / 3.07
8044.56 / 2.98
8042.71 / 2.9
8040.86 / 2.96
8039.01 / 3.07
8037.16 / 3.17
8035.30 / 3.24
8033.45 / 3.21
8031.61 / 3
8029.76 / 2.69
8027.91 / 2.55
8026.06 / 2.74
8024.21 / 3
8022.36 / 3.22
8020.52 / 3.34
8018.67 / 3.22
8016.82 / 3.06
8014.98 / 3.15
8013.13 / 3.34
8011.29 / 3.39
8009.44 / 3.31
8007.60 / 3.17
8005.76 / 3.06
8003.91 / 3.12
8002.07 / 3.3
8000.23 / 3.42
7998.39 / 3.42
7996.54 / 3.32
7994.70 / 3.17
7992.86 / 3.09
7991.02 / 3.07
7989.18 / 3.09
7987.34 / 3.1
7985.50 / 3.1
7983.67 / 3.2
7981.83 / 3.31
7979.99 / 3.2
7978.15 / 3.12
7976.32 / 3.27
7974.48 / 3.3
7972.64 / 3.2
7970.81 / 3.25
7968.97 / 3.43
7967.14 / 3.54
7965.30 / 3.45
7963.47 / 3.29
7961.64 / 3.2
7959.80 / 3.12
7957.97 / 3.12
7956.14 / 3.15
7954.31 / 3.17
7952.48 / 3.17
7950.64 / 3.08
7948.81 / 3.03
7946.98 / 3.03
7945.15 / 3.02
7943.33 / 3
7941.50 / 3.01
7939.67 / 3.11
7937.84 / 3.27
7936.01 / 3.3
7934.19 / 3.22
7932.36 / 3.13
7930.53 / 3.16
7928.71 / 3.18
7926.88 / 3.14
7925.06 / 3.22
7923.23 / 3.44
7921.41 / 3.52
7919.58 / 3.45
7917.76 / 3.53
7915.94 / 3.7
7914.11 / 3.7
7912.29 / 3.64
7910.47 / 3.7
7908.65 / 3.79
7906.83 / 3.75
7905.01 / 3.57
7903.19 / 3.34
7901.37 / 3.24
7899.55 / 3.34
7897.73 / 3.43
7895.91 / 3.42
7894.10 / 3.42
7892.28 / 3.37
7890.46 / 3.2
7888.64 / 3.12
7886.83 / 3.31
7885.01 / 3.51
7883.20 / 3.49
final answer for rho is -10.2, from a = 10.2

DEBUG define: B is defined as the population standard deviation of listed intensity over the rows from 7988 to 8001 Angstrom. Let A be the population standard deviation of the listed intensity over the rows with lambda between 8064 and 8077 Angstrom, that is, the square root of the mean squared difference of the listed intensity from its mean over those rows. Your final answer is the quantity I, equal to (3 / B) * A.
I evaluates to 1.4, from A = 0.066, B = 0.15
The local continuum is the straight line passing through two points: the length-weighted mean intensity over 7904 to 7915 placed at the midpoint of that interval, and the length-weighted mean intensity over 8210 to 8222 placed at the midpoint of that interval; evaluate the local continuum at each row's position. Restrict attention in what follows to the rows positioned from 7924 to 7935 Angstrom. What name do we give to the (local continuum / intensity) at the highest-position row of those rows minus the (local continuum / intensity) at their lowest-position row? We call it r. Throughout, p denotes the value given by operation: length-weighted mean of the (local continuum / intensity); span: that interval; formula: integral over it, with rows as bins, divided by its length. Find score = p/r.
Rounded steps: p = 1.15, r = -0.01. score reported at -229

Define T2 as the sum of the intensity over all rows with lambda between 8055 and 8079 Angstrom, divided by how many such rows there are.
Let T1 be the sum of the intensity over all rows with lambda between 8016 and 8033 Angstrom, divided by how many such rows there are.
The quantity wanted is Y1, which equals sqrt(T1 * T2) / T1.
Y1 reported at 1.04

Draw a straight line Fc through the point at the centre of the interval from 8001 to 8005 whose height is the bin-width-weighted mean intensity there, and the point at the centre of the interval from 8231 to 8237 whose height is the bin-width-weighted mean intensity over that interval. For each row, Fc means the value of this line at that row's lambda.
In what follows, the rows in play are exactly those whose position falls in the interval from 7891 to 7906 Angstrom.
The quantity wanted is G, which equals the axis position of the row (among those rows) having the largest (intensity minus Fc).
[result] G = 7905.01 Angstrom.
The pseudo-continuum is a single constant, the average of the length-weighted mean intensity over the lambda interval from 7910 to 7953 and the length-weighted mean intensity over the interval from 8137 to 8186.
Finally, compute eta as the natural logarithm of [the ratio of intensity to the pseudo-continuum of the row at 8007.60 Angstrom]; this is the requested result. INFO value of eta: -0.02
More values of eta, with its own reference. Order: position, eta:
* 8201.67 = -0.16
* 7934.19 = 0.00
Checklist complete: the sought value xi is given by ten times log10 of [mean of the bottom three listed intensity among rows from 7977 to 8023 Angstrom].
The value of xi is 4.86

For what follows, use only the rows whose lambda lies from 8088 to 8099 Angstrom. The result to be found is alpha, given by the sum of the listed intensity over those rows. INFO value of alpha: 17.8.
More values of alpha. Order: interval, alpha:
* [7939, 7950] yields 18.2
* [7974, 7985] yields 19.4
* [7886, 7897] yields 19.8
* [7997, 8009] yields 19.5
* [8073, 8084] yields 20.0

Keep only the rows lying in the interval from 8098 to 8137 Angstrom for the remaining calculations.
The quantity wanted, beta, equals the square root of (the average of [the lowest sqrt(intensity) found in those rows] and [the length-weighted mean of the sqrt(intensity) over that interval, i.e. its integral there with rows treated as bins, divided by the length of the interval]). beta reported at 1.32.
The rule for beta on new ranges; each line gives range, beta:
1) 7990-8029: 1.30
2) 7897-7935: 1.35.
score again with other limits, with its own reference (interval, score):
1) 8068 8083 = -7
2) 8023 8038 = -17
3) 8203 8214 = -10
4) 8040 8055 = -15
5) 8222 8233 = 241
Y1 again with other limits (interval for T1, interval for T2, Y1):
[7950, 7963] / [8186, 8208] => 0.99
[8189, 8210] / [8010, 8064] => 1.01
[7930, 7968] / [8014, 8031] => 0.97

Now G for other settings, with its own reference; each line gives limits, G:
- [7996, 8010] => 8000.23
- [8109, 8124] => 8109.65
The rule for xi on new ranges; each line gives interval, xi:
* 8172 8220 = 4.50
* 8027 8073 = 4.34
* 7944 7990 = 4.81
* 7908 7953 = 4.79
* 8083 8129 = 4.60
